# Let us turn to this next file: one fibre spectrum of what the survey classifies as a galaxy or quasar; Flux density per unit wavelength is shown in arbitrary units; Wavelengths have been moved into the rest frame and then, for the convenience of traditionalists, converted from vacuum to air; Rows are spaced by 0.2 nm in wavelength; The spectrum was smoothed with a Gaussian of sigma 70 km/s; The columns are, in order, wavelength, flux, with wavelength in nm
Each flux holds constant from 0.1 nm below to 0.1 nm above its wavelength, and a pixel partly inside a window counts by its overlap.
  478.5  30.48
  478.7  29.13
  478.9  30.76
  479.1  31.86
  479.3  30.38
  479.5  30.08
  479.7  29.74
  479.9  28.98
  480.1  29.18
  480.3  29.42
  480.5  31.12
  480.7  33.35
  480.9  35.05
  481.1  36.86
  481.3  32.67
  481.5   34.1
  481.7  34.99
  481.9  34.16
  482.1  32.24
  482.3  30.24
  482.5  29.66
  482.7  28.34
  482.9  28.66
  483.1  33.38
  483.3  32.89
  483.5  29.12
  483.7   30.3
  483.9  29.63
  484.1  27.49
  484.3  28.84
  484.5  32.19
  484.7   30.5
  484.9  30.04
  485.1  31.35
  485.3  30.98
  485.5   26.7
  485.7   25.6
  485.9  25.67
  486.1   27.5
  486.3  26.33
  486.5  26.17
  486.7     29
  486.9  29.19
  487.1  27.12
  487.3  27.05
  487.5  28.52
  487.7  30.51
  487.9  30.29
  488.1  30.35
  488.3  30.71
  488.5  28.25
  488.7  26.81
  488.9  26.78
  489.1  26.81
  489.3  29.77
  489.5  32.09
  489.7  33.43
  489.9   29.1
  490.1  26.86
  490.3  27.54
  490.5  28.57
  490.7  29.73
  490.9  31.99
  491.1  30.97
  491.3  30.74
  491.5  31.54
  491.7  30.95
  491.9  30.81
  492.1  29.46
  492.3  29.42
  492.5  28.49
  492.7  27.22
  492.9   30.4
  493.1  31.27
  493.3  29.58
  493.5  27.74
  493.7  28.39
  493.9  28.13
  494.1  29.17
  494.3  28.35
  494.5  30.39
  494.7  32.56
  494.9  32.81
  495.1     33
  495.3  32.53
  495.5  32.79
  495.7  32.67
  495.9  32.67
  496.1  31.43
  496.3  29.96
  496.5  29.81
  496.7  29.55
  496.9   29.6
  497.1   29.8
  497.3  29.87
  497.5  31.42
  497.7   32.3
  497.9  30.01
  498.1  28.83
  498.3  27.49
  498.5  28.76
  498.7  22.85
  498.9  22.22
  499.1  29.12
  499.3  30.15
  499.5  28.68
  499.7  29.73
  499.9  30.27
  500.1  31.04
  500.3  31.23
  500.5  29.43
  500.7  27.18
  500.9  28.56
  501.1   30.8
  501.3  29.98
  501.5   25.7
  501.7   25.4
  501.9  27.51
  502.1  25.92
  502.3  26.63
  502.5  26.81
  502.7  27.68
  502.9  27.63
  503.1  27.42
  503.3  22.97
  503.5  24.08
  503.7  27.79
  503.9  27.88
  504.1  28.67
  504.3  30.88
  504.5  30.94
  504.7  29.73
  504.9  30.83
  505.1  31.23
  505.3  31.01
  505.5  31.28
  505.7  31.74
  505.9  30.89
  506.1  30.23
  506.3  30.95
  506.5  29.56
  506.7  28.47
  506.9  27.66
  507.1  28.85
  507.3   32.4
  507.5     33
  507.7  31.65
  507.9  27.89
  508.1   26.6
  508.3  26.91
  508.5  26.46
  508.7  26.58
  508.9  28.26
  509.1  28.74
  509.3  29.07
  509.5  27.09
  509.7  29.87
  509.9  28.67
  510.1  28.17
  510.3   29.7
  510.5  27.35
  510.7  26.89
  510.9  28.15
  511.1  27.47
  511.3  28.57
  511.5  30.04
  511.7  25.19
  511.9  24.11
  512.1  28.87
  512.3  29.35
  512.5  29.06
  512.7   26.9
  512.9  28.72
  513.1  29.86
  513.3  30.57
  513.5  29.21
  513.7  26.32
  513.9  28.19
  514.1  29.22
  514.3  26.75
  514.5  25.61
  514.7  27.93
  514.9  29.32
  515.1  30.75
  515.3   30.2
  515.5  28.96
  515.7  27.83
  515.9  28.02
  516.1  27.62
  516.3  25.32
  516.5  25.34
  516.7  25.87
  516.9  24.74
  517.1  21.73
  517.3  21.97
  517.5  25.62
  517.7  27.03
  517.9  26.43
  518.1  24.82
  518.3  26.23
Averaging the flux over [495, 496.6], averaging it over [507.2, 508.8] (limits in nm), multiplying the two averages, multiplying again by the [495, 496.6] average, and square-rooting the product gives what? 171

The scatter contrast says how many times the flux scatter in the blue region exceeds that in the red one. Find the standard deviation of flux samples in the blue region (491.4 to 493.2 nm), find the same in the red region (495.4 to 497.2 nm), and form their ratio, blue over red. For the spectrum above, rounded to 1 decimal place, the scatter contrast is 1.0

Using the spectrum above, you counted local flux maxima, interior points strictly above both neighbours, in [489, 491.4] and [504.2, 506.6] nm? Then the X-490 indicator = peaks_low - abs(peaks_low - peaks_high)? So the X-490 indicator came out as 0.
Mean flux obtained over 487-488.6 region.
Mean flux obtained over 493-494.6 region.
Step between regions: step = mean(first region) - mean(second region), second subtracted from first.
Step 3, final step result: 0.0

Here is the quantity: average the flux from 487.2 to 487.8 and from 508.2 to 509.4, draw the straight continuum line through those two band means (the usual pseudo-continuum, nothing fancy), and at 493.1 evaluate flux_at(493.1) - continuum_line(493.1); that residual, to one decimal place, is 2.8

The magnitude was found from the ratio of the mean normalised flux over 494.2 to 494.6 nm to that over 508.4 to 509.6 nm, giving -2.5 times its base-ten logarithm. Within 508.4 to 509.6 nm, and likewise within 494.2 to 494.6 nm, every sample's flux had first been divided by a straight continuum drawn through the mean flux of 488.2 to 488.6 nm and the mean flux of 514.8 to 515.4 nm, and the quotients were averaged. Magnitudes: -0.076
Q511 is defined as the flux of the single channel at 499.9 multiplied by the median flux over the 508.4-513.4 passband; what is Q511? 865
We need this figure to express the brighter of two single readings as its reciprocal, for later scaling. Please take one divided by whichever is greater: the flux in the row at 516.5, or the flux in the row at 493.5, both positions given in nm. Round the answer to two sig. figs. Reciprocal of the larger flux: 0.036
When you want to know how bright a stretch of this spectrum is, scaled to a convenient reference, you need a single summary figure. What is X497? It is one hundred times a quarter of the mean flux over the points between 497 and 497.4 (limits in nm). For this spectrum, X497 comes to 746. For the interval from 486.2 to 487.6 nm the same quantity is 691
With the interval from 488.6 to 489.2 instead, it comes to 670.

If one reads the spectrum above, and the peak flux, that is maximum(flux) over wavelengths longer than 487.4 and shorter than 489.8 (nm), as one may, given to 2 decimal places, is 33.43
